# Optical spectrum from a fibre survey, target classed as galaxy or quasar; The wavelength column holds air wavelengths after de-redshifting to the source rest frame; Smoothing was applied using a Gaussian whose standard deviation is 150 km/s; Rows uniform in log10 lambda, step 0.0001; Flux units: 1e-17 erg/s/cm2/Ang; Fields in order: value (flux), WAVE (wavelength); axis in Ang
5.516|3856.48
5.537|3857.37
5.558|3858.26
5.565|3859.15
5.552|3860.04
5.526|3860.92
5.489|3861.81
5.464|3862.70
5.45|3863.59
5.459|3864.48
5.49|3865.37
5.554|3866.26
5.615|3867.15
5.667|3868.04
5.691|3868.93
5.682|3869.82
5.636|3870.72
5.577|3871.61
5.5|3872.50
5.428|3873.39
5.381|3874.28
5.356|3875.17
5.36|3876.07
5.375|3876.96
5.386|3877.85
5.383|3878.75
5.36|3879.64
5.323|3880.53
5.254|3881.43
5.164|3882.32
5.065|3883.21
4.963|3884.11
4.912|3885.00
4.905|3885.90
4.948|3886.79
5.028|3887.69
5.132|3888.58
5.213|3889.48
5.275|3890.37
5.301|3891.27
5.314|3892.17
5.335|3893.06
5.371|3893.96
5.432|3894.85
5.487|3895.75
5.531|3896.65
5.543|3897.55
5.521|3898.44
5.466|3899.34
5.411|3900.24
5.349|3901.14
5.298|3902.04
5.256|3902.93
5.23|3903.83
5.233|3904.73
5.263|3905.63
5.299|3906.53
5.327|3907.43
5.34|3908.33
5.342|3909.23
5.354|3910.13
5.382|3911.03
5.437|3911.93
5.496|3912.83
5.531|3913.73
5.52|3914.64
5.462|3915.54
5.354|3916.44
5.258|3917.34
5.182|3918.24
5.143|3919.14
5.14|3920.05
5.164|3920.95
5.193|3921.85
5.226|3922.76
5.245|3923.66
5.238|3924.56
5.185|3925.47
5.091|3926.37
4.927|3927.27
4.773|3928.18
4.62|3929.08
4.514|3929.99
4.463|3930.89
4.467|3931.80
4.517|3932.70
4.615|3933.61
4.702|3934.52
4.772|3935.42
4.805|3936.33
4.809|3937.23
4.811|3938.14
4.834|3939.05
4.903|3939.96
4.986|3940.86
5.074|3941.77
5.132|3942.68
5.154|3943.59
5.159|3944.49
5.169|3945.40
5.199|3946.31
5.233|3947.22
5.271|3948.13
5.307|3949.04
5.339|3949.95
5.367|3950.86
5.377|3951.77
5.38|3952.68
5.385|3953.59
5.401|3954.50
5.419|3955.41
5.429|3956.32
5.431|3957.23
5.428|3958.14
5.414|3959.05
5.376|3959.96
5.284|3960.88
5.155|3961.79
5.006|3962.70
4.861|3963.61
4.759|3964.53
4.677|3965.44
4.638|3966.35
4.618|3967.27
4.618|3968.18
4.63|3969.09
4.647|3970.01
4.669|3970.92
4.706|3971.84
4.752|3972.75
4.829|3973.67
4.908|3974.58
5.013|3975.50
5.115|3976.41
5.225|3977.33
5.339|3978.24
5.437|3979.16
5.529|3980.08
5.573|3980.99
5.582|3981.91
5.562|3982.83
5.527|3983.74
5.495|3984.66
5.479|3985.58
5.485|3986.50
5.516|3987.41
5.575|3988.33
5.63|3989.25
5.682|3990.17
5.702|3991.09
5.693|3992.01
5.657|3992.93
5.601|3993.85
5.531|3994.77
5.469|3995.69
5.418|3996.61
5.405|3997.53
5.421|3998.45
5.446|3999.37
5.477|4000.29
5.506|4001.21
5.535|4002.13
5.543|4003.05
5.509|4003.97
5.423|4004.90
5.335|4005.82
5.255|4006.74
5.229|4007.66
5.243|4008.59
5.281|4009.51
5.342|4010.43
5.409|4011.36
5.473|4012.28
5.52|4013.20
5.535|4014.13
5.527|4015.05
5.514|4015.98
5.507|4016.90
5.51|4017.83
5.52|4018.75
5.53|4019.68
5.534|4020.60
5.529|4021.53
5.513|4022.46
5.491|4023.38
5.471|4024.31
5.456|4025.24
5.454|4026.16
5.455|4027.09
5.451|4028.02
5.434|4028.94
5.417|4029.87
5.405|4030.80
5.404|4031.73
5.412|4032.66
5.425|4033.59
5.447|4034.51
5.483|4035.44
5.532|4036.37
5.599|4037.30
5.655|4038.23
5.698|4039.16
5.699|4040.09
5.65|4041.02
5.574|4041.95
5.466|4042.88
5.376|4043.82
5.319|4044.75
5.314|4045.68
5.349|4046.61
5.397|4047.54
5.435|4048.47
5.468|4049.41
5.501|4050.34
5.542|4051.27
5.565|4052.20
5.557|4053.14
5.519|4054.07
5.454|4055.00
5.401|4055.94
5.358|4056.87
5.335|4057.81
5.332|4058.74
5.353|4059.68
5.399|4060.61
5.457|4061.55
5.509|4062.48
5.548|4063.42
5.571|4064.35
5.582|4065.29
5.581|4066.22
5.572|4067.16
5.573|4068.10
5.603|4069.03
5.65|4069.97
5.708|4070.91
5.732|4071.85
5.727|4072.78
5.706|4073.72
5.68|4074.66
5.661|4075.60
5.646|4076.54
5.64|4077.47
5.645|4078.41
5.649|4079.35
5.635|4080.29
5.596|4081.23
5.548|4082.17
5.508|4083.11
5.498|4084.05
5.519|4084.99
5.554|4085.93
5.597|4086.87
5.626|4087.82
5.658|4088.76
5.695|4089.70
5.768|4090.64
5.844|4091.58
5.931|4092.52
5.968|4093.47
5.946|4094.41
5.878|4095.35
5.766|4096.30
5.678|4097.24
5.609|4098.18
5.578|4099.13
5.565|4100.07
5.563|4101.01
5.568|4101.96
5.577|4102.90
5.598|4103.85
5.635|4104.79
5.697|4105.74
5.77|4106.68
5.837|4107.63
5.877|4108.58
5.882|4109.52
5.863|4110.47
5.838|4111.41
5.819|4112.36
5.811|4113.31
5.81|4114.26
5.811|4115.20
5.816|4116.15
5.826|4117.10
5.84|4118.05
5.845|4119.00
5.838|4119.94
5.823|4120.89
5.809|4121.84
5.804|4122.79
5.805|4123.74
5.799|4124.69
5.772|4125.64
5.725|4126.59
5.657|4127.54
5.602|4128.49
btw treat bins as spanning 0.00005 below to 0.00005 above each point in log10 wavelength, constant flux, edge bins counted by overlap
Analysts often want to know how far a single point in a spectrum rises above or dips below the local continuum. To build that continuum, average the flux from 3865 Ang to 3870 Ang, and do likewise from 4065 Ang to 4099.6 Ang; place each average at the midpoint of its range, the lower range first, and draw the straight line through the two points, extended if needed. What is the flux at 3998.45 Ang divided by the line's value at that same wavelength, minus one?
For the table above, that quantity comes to -0.04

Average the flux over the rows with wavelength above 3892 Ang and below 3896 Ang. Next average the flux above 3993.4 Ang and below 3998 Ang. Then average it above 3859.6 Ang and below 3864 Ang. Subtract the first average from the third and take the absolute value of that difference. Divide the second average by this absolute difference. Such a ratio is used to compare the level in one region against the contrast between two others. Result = 51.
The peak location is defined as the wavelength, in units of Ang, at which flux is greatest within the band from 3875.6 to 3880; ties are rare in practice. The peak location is 3877.85 Ang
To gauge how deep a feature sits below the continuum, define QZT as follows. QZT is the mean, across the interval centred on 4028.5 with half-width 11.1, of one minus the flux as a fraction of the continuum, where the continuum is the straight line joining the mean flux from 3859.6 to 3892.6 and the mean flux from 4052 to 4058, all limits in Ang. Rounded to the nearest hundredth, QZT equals -0.01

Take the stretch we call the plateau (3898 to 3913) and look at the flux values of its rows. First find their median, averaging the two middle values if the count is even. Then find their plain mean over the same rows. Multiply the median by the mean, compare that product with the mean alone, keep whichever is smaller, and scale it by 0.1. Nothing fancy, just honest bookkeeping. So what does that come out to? 0.54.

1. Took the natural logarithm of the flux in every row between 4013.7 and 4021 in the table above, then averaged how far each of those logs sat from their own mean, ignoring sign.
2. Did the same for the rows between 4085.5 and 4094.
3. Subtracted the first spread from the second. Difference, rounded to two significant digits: 0.020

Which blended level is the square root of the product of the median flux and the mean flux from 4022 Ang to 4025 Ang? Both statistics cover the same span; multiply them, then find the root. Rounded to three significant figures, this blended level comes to 5.49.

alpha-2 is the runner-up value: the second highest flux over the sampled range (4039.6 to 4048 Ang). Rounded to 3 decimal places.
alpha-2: 5.650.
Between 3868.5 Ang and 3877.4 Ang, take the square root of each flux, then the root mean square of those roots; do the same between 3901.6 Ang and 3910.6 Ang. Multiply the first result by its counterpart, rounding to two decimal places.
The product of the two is 5.40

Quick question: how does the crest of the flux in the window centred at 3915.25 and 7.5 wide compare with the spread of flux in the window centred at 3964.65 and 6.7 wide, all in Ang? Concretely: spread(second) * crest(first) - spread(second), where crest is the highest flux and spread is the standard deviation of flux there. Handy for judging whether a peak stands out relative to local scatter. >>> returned 0.9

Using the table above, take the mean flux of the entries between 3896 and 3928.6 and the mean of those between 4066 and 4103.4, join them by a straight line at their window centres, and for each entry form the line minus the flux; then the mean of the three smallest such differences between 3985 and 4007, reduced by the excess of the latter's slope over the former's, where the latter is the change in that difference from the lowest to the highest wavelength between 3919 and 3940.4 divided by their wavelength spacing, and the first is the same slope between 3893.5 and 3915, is -0.25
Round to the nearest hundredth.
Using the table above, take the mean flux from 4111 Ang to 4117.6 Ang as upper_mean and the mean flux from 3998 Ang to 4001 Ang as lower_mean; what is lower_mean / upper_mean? 0.94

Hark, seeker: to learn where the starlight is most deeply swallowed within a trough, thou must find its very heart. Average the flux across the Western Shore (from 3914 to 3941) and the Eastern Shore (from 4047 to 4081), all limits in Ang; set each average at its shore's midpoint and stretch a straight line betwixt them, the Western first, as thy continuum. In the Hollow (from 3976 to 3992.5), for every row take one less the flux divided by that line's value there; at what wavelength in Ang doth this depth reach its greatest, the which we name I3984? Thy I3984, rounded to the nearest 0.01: 3976.41 Ang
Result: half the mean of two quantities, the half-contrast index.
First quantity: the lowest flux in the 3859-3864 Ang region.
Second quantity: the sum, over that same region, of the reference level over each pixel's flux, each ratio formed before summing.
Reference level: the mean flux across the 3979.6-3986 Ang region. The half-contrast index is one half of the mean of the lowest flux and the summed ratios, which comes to 2.9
